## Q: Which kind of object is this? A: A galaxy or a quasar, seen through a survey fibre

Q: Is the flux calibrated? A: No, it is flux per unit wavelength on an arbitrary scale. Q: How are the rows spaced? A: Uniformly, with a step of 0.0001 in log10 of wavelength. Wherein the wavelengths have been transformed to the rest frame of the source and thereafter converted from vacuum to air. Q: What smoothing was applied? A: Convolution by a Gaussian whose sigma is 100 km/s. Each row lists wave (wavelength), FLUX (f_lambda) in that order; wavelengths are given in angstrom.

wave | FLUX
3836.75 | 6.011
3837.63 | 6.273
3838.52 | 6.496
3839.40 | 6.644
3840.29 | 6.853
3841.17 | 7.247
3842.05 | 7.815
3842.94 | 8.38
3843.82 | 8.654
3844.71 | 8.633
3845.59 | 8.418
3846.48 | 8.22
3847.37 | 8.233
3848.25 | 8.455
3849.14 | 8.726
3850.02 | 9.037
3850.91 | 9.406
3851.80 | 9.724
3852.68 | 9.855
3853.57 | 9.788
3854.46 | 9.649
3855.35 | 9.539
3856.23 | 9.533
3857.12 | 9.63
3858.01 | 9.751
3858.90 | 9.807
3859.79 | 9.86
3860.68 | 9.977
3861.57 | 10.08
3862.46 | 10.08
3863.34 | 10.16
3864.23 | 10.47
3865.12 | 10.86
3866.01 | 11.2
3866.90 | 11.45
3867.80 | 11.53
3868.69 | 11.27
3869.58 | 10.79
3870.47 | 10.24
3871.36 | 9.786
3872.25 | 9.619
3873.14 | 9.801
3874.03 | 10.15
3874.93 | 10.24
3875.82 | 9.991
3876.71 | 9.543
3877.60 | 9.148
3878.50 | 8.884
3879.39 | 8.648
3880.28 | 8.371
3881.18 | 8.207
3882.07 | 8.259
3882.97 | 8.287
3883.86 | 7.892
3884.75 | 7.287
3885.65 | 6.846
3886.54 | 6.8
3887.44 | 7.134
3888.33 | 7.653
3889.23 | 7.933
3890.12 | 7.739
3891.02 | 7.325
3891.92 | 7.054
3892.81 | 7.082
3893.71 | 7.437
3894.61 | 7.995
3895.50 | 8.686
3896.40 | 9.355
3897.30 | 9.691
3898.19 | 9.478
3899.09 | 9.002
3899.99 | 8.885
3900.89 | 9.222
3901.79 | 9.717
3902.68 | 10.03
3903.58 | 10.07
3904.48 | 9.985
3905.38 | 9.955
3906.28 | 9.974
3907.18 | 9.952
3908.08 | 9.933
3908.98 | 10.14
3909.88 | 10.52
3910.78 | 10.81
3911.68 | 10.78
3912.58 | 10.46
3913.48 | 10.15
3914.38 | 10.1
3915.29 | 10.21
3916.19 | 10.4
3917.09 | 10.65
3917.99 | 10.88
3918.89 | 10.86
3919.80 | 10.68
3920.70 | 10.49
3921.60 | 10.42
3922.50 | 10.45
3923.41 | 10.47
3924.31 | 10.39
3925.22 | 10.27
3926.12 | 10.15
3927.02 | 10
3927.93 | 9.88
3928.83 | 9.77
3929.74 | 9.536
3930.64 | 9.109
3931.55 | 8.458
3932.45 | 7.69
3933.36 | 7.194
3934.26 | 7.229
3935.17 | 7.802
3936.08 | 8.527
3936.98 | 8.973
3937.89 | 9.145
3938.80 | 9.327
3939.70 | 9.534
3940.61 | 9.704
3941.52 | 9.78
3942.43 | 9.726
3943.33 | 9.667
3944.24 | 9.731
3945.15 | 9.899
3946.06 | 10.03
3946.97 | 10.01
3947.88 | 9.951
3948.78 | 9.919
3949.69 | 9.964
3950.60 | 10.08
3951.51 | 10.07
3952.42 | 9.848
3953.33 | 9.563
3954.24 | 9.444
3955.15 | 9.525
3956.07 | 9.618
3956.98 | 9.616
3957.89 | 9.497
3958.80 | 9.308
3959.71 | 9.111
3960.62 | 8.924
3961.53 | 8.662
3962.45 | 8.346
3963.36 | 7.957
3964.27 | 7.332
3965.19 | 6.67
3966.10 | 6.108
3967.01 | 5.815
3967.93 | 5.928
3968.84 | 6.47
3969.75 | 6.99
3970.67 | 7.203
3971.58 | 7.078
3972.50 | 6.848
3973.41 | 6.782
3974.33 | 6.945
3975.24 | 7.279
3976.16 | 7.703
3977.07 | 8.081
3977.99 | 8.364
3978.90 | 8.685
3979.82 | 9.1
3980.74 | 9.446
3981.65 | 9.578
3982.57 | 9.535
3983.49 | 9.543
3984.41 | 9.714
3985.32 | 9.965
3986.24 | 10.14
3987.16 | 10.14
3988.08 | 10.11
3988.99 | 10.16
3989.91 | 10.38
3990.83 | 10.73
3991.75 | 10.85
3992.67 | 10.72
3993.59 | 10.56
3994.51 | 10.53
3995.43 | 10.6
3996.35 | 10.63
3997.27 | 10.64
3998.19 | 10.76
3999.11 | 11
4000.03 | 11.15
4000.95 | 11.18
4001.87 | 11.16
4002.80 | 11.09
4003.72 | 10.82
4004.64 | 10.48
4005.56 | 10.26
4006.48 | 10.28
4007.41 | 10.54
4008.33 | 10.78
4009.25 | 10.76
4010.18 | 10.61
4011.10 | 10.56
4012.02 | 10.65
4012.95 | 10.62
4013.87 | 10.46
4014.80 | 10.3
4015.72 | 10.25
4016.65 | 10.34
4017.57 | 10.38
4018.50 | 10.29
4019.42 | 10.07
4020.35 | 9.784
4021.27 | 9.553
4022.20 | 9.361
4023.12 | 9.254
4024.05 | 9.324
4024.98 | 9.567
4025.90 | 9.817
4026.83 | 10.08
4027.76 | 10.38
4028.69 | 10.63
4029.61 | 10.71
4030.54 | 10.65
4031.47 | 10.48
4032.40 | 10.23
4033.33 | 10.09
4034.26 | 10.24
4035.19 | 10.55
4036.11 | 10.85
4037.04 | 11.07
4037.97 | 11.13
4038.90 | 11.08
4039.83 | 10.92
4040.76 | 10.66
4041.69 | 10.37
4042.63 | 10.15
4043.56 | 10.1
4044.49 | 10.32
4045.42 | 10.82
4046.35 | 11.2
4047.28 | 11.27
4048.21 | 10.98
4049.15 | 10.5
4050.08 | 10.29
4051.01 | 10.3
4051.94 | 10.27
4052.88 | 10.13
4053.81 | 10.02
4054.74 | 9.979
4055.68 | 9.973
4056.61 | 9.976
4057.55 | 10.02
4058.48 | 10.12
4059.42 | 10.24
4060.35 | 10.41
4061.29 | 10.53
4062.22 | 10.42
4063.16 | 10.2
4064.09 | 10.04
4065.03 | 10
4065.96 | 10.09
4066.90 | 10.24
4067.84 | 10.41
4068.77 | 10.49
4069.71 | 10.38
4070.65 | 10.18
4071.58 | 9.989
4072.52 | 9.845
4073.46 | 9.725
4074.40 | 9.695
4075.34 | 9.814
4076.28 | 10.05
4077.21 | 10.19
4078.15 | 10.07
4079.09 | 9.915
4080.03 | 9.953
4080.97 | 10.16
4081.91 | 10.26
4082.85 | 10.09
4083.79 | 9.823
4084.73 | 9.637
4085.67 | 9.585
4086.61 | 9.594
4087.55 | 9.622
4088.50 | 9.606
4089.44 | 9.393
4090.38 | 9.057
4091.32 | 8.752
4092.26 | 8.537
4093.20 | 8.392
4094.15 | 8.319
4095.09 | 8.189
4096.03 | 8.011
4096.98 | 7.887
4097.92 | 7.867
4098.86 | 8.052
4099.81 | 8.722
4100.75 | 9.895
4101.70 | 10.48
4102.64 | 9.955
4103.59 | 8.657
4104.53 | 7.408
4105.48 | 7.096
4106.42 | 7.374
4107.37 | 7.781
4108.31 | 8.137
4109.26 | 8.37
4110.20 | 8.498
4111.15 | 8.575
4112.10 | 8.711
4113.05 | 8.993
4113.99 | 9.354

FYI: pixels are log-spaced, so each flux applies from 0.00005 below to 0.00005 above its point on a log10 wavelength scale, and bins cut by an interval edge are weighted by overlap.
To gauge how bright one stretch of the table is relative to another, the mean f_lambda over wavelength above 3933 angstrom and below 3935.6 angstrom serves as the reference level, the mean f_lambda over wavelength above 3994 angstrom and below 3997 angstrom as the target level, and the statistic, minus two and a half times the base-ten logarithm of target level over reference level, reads -0.39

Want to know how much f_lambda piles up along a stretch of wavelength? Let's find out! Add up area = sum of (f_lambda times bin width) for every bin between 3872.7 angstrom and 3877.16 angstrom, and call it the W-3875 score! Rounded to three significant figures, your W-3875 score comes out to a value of 44.4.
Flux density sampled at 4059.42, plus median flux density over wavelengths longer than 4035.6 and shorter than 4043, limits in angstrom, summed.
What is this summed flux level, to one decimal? 21.1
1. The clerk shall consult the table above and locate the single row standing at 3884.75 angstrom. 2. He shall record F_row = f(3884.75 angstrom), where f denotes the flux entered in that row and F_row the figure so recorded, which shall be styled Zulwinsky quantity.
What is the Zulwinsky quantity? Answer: 7.287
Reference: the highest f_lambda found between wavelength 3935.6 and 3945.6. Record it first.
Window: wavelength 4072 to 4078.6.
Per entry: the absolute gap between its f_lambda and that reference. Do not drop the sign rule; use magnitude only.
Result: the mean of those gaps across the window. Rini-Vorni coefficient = 0.16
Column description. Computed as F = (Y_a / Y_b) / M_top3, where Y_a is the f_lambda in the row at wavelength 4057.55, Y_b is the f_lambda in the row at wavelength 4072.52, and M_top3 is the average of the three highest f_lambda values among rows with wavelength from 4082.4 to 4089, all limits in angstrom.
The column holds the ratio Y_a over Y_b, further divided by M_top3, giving 0.103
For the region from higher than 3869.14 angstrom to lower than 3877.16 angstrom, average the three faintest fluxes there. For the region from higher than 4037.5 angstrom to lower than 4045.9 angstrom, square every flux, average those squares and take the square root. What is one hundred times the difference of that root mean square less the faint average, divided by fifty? 1.95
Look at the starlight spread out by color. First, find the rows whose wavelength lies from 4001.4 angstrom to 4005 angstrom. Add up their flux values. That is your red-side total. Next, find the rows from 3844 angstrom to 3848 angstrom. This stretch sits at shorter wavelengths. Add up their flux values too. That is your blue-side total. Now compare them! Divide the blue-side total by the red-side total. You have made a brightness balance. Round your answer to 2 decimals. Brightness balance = 0.77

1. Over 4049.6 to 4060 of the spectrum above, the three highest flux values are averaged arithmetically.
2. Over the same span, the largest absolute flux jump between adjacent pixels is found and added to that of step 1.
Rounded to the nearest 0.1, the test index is 10.4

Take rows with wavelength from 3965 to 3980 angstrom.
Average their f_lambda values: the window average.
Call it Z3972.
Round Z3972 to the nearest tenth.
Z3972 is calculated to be 7.2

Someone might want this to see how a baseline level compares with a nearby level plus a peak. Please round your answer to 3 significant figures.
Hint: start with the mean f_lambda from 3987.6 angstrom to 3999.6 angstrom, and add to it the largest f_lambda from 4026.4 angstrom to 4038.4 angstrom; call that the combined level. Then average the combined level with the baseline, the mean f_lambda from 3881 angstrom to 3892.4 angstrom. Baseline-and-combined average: 14.6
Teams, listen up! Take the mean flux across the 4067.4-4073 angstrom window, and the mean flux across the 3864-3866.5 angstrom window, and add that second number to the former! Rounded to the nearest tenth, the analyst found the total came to 21.1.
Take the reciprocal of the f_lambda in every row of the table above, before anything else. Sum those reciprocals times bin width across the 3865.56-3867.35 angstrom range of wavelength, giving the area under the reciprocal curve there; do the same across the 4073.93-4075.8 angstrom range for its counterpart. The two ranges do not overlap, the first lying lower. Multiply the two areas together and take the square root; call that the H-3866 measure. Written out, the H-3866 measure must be 0.174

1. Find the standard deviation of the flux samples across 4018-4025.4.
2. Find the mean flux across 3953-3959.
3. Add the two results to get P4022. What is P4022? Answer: 9.9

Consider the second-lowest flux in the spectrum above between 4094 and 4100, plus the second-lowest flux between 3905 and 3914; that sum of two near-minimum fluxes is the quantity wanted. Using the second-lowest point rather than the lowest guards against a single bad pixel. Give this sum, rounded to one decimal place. 17.8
